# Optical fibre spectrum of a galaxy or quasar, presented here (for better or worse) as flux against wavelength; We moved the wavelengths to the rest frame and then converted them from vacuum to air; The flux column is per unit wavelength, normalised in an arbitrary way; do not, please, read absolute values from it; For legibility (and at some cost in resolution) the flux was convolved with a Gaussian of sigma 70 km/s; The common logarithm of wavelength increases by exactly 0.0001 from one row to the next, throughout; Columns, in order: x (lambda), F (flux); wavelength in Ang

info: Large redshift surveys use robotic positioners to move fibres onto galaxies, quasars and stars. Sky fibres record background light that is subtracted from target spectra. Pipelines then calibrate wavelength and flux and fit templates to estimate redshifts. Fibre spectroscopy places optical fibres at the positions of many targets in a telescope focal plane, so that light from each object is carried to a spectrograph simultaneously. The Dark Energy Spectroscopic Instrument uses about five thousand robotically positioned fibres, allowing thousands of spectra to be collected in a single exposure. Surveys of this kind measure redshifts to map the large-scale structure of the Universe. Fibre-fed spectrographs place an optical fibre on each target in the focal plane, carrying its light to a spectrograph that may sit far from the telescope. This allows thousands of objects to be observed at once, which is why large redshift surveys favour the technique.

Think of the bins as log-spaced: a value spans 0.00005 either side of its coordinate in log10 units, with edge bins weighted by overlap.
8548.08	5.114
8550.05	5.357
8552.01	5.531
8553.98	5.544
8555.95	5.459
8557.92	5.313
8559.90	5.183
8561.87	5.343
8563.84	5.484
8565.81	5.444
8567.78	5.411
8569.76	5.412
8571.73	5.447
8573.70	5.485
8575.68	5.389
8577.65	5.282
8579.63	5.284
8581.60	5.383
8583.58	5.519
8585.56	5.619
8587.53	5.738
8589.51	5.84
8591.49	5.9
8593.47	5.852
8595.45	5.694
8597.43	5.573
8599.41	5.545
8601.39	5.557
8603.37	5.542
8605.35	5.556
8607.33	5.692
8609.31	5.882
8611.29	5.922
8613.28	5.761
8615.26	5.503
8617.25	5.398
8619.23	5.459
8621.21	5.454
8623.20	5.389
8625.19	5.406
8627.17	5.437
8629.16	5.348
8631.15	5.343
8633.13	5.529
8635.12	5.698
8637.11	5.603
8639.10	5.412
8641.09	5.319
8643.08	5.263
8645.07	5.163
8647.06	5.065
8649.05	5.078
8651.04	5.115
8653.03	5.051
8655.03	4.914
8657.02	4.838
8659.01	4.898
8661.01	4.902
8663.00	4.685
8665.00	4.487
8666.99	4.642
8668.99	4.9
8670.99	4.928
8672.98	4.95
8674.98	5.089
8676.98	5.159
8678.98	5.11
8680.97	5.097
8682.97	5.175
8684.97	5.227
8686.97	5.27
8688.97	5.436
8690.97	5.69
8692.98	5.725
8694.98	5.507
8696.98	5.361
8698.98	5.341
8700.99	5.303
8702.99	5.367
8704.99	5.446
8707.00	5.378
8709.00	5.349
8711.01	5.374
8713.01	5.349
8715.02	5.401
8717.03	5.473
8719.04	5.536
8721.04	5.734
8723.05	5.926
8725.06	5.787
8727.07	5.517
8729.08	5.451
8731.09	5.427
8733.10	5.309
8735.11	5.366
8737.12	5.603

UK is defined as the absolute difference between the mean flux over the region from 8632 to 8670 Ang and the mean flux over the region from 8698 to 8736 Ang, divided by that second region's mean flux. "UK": 0.070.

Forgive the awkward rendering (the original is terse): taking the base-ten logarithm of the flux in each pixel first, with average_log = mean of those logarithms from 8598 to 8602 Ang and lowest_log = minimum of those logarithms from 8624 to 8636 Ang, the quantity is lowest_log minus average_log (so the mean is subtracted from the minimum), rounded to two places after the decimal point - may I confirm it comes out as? -0.02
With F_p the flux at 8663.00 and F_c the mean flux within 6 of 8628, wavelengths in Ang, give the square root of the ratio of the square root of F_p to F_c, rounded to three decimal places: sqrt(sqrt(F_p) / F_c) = 0.633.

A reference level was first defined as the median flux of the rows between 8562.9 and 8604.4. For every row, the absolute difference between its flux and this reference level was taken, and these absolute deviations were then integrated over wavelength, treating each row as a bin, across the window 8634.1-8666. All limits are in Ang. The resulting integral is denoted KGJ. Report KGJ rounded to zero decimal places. 15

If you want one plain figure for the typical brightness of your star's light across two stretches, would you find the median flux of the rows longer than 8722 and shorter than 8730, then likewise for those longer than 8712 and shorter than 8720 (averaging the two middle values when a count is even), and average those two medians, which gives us 5.54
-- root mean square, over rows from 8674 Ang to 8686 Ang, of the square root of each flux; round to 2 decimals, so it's 2.27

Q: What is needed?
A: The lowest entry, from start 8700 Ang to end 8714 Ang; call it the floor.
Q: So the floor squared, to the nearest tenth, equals 28.1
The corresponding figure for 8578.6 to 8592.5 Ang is 27.9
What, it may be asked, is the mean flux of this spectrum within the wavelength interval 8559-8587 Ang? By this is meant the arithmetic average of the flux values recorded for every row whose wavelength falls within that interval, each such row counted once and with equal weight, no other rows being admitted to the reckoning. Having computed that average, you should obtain 5.4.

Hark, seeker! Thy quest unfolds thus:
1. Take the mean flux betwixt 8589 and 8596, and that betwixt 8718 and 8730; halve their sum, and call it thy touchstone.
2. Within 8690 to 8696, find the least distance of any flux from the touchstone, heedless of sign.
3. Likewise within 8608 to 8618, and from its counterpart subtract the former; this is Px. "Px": 0.0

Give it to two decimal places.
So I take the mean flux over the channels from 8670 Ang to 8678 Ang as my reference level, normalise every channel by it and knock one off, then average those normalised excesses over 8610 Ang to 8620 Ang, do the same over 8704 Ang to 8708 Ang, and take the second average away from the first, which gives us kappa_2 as 0.04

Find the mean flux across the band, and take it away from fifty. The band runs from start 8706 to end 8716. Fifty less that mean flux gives 44.6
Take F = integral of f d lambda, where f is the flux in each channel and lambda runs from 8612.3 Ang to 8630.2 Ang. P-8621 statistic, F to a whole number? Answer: 98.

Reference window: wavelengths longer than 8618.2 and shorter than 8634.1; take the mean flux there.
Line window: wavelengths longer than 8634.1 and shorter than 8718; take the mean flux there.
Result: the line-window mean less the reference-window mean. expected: -0.2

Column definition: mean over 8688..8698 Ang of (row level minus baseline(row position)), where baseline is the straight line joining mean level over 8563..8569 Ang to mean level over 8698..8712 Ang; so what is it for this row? 0.17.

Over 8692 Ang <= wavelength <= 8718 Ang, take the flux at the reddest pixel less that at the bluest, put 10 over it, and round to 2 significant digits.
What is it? -40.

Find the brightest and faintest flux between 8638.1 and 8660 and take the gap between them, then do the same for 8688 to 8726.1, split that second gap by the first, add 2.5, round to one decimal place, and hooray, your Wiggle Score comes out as 3.6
